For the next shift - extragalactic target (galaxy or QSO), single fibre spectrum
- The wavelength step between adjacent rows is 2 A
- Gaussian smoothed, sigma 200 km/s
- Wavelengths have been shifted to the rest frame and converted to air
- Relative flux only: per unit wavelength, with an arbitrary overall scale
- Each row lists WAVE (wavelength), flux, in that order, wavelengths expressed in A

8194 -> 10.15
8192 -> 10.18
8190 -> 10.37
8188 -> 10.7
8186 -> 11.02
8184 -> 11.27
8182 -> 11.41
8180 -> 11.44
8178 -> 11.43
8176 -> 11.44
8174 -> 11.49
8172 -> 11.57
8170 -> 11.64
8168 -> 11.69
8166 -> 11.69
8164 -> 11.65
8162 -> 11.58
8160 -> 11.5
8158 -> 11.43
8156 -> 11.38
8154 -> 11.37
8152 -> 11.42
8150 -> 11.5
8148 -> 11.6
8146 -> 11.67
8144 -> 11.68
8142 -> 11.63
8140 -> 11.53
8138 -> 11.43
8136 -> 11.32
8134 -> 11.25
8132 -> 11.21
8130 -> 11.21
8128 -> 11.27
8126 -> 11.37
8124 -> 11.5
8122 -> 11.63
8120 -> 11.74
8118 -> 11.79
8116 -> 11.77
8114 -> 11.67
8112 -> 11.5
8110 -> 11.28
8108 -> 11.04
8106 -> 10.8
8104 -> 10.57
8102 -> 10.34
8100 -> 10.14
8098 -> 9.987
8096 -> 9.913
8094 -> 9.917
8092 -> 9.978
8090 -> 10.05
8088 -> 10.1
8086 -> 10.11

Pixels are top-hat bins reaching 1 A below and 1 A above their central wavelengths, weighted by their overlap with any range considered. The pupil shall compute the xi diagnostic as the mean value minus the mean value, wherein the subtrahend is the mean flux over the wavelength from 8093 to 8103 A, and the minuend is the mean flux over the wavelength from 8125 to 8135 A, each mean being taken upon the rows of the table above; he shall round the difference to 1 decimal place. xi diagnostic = 1.2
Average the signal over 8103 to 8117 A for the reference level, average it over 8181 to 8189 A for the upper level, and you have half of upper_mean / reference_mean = 0.494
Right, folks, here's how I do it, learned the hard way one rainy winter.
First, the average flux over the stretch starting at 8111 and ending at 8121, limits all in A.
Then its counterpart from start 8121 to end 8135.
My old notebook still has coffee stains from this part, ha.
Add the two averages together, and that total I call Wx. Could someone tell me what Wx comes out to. 23.0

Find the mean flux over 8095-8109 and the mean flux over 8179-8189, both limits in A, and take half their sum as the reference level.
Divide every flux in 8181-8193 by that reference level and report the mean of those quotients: 1.004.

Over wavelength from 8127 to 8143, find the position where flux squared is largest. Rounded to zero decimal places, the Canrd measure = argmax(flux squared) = 8142 A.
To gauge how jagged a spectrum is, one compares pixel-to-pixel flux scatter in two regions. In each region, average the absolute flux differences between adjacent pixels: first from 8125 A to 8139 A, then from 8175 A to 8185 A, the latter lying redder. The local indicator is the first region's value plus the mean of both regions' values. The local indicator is 0.12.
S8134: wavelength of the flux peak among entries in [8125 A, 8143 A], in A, 8142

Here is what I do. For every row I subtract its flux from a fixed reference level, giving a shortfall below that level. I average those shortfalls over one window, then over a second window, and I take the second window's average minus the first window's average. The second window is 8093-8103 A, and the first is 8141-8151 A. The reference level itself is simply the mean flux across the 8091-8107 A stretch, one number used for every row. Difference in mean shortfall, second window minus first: 1.6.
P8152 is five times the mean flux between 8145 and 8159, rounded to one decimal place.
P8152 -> 57.4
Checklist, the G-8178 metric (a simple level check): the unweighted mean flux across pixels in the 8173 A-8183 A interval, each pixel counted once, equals 11.4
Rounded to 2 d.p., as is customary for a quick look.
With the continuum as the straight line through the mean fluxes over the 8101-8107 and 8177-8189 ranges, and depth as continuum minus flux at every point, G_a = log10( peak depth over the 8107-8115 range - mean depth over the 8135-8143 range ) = -0.73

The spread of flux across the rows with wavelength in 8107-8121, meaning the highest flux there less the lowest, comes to 0.75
